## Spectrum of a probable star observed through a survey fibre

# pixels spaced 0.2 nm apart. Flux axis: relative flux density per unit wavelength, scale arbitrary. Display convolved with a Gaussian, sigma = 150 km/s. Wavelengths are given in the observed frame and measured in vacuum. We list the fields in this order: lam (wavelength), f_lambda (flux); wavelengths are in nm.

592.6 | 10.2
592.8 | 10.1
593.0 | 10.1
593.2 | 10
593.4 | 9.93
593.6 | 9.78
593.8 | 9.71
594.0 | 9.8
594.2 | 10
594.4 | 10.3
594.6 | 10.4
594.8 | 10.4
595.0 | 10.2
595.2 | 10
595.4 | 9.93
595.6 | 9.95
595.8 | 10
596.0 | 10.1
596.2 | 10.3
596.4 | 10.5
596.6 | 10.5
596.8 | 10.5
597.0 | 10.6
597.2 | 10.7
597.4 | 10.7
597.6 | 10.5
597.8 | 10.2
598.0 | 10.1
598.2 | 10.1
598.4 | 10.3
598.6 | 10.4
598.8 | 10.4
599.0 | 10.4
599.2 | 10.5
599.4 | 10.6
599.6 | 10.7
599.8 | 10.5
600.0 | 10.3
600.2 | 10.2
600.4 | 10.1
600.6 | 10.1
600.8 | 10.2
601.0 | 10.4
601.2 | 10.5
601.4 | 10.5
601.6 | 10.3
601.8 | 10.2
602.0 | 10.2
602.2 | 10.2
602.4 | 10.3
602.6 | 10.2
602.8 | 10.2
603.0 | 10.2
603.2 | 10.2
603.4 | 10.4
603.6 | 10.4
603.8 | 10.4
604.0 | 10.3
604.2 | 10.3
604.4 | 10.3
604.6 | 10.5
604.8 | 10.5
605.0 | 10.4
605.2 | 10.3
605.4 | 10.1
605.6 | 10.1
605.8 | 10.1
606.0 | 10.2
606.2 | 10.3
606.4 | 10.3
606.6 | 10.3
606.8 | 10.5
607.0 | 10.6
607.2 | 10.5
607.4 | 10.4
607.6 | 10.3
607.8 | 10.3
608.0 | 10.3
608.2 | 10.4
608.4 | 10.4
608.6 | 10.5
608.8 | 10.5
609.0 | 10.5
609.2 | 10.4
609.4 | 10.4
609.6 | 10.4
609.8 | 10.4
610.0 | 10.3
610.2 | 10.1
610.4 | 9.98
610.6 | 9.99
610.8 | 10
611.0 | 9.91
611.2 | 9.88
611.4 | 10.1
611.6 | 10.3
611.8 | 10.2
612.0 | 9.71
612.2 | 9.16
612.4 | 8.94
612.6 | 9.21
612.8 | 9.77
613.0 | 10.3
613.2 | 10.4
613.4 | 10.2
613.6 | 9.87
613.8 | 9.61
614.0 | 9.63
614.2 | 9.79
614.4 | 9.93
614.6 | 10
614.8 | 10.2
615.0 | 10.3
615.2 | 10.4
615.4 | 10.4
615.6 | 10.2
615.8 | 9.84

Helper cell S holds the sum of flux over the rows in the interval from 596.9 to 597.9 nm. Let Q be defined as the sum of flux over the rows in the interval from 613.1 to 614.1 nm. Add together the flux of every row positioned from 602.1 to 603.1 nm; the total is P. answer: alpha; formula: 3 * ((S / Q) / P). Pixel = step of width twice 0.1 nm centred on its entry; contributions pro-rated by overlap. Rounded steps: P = 51.1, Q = 49.7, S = 52.7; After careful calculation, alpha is 0.0622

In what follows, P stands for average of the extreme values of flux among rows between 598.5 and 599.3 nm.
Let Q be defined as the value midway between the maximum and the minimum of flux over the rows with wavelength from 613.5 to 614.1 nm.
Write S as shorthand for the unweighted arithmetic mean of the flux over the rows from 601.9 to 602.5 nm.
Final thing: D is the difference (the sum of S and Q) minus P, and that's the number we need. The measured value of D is 9.5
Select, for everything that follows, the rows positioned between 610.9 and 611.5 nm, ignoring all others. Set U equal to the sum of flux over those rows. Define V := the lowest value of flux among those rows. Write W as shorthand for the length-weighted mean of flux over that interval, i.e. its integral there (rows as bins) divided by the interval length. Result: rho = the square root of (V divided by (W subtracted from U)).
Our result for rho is 0.7041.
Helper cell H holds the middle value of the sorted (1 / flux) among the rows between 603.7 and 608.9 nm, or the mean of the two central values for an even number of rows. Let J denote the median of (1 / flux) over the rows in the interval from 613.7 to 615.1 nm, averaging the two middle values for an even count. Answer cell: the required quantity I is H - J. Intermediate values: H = 0.097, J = 0.101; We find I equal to -0.0036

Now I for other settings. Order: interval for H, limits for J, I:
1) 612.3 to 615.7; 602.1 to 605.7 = 0.0029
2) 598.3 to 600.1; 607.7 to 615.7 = -0.0019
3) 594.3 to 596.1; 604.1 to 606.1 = 0.0019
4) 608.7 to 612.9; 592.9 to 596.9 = -0.0005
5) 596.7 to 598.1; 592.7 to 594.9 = -0.0048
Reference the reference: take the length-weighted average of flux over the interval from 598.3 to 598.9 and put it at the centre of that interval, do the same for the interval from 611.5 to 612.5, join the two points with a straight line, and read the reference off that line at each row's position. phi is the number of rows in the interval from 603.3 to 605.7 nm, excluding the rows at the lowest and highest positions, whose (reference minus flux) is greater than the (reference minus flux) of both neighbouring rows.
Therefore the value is 2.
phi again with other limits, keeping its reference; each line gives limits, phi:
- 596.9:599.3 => 1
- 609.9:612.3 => 2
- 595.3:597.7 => 0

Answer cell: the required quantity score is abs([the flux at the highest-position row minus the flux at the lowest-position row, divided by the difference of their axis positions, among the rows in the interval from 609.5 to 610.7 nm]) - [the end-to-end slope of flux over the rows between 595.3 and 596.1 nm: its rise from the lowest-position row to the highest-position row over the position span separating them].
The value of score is 0.1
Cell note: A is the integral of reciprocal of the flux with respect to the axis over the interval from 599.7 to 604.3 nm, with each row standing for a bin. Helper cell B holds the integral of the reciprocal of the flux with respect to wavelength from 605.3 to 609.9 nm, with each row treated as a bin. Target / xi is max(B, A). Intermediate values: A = 0.447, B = 0.4442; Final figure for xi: 0.447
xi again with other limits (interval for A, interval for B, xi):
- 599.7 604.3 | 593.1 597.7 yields 0.451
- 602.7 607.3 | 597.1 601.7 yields 0.446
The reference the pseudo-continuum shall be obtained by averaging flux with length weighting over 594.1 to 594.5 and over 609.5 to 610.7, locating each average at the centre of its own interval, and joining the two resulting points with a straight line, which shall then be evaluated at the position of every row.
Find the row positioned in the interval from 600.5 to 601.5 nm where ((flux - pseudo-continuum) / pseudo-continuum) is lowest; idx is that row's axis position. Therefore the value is 600.6 nm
